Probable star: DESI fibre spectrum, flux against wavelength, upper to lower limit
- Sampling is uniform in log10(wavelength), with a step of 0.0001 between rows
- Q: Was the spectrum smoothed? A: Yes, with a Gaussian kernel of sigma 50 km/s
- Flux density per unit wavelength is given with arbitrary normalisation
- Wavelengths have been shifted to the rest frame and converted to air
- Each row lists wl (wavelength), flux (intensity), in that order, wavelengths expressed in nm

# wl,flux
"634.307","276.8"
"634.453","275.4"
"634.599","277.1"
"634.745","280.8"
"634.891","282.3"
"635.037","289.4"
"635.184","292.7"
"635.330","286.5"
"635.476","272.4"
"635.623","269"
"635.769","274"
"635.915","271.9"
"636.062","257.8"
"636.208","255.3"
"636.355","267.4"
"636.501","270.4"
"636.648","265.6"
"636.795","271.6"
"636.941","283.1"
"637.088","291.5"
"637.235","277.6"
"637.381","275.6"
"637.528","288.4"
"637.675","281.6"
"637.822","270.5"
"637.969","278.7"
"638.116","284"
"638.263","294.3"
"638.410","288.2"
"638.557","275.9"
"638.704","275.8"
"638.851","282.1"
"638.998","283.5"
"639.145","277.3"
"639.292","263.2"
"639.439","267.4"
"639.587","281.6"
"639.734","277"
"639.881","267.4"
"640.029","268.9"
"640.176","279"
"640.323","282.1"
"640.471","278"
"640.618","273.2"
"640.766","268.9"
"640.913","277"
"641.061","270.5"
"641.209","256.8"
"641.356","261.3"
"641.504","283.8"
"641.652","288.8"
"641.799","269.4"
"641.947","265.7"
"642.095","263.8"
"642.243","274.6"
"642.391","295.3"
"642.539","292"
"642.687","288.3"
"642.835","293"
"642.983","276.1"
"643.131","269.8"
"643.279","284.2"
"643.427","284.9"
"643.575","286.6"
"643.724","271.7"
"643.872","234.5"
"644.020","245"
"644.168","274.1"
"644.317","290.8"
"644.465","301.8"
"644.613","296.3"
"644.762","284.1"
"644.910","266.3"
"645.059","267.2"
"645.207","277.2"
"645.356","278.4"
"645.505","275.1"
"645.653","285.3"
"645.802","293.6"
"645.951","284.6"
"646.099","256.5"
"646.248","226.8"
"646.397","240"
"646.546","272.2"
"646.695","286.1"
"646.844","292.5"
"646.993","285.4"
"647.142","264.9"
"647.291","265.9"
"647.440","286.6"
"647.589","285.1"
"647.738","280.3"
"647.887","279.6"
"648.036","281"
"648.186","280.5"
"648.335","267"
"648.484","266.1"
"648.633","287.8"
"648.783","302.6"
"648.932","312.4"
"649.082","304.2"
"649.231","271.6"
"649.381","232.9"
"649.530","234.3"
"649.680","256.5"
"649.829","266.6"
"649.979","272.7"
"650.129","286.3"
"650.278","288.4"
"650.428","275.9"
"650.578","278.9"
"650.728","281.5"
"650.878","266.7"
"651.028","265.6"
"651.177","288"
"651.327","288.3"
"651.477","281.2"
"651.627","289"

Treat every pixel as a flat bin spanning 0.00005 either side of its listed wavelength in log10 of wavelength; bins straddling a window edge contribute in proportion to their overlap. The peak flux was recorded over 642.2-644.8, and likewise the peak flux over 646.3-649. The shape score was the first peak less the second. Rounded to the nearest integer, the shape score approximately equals -11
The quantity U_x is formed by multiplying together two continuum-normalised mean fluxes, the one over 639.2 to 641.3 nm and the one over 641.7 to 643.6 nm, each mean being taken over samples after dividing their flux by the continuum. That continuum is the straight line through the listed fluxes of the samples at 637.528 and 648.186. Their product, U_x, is 0.936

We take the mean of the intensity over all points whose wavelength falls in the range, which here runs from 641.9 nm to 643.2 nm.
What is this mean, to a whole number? 280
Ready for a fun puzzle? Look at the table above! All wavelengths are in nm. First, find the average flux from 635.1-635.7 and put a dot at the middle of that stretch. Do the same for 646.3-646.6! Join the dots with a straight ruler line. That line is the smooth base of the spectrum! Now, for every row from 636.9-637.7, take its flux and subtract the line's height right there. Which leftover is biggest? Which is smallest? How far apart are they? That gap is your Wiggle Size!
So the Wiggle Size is 15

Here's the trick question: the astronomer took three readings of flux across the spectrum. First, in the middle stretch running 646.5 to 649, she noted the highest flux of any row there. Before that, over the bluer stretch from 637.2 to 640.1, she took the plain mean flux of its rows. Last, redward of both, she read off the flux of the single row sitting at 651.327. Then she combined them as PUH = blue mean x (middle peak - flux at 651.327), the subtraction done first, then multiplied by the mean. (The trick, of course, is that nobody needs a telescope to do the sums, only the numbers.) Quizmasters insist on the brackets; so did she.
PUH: 6699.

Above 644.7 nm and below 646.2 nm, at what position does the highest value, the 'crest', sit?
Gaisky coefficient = 645.802 nm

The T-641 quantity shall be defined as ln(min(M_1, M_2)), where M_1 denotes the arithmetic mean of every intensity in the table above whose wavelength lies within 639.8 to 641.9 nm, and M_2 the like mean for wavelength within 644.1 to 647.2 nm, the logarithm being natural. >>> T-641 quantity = 5.61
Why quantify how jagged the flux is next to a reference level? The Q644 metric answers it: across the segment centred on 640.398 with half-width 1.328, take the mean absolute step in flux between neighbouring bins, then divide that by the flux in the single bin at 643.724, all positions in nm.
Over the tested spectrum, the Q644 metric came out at 0.0292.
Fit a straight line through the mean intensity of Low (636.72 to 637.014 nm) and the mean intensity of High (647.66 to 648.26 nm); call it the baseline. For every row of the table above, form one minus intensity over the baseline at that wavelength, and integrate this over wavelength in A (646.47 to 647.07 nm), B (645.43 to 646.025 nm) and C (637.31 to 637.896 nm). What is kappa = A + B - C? -0.02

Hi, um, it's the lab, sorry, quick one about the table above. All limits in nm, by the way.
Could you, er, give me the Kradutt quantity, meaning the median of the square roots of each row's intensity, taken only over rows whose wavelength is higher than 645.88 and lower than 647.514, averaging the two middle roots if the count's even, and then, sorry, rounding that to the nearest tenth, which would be 16.5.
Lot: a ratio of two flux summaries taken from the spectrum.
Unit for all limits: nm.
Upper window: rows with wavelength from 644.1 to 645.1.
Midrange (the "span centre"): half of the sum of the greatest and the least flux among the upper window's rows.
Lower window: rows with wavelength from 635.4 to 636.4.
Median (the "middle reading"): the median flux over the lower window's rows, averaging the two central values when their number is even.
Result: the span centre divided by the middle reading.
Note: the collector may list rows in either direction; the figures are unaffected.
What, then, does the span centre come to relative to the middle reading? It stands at 1.06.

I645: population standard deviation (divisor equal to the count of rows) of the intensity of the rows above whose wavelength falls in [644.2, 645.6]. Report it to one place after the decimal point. 11.7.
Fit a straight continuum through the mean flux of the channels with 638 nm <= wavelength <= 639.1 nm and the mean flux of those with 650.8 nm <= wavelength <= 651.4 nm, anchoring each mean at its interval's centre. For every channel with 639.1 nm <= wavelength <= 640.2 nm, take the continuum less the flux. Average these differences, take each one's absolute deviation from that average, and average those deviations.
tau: 6.0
